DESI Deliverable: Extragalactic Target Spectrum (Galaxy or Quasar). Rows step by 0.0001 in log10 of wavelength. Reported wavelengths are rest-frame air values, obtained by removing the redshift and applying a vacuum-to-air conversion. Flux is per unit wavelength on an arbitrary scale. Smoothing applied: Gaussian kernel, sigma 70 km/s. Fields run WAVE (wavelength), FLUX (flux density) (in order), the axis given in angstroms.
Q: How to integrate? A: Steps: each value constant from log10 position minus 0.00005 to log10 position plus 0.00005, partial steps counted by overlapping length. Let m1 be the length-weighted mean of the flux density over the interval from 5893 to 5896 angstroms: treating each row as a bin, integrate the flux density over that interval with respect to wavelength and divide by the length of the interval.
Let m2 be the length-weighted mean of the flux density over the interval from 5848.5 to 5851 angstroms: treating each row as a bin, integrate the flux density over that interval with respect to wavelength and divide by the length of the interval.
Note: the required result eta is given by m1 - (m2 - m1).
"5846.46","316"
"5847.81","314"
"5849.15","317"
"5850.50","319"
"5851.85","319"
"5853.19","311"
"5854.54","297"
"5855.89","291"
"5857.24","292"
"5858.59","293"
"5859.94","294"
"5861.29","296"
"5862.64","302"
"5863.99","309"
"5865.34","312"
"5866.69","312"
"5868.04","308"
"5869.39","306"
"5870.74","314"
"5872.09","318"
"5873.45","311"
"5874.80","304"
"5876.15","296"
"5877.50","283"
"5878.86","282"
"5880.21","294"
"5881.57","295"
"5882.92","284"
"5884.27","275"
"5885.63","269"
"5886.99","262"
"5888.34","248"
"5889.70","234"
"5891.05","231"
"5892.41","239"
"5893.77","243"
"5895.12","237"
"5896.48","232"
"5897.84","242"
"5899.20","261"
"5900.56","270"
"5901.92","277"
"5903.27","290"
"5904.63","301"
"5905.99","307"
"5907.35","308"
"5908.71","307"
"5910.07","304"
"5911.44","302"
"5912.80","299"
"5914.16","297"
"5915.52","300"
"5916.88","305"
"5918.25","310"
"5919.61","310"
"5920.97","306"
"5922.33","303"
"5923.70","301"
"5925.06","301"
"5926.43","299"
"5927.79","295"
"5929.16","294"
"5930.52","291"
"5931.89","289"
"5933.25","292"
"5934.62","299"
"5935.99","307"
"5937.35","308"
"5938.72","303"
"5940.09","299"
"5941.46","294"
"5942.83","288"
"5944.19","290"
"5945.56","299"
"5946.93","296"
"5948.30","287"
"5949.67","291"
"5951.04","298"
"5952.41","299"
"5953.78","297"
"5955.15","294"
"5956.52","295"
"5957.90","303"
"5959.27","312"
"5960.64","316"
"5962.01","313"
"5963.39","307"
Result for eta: 162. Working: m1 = 240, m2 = 318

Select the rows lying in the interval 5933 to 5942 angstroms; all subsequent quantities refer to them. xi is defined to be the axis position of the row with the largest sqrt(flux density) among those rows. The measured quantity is 5937.35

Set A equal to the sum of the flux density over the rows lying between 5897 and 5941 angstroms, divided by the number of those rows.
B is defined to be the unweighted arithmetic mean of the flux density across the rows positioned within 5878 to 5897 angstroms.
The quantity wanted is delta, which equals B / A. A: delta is 0.87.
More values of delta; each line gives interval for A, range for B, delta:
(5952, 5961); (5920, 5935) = 0.98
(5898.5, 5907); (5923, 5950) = 1.04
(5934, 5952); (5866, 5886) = 1.00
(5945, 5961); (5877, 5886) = 0.95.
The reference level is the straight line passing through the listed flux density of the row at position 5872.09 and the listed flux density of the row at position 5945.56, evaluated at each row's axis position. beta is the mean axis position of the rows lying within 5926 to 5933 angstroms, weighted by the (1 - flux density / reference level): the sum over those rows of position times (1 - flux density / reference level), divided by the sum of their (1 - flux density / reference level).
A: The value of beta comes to 5929.7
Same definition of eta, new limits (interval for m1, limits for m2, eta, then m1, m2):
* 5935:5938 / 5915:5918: 311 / 307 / 303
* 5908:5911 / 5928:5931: 316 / 304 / 293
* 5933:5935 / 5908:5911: 286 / 295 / 304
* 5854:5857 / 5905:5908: 280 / 293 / 307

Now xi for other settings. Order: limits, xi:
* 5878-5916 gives 5907.35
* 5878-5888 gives 5881.57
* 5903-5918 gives 5907.35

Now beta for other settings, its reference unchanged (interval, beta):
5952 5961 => 5959.7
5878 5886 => 5882.7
